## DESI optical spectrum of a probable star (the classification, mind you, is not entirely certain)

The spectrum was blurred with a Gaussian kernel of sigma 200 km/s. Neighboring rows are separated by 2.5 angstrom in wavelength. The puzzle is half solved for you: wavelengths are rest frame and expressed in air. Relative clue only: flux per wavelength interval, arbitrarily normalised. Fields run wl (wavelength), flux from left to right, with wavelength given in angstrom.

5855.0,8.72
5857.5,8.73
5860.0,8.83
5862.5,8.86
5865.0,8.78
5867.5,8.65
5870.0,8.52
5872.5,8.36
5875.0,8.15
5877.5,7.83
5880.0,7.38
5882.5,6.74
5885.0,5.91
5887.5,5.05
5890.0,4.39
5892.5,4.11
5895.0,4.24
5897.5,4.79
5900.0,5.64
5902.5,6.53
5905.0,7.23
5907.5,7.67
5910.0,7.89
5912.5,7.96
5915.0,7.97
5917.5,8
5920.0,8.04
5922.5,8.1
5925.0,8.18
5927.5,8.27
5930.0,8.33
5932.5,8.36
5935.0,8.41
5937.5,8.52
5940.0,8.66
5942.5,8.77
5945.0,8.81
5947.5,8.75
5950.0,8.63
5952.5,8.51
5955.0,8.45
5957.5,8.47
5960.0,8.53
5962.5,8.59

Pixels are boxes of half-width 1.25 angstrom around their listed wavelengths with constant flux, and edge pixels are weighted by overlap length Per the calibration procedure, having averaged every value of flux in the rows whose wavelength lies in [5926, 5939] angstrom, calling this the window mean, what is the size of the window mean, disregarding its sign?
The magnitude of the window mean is 8.4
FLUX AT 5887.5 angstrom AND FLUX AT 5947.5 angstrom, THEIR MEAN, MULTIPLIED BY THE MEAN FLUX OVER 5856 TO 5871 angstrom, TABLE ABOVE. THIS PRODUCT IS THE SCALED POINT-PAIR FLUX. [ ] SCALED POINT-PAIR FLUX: 60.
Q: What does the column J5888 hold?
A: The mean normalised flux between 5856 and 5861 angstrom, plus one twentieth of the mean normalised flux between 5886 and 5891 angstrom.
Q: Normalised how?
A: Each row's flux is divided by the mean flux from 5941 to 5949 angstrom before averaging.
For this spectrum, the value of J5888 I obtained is 1.03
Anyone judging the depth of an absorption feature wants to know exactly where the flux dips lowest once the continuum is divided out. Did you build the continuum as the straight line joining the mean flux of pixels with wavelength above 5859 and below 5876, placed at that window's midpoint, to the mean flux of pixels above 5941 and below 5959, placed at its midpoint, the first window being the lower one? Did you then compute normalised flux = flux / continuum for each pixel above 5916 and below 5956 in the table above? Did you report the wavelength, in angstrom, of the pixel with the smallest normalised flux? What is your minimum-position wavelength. 5917.5 angstrom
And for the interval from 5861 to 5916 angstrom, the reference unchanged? 5892.5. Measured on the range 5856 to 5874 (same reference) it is 5872.5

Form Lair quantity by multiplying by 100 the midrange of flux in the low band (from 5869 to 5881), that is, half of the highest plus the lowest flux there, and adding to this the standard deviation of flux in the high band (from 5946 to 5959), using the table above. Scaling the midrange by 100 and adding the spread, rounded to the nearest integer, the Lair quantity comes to 795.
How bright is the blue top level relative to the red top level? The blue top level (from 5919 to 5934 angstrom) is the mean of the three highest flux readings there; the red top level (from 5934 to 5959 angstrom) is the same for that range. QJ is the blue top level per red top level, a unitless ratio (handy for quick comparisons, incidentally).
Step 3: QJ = 0.95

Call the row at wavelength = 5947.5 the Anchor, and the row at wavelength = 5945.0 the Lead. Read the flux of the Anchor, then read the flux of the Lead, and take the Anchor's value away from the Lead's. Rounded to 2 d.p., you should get 0.06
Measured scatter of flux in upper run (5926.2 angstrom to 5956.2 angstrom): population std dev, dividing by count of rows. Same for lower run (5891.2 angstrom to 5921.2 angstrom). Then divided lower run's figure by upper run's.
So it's 9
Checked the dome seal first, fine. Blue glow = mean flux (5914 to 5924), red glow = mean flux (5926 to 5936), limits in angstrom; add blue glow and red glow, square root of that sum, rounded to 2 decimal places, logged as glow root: 4.05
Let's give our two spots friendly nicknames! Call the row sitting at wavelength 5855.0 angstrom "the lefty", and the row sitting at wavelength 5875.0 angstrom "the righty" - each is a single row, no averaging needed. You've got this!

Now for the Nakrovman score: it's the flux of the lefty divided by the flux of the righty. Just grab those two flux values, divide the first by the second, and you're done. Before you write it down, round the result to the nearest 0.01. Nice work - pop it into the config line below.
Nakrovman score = 1.07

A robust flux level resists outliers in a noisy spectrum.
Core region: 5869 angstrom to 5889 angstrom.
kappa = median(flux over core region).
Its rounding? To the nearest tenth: 7.6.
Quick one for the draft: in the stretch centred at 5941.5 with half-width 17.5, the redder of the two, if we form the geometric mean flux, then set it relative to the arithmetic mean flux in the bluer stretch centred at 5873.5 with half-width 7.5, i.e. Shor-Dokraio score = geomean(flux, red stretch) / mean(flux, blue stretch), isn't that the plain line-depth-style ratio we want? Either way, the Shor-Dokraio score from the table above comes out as 1.04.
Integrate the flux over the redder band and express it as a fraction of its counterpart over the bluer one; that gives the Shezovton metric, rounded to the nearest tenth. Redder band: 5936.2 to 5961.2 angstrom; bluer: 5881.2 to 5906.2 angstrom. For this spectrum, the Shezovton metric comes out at 1.6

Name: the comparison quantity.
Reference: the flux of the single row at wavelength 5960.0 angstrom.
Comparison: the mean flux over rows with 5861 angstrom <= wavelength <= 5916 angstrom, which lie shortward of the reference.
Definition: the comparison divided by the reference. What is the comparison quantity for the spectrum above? 0.81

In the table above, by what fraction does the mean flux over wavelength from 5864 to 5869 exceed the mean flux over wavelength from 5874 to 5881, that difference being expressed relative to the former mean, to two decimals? 0.11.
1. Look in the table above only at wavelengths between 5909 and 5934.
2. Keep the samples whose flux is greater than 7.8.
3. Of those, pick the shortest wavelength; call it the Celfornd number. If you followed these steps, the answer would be 5910.0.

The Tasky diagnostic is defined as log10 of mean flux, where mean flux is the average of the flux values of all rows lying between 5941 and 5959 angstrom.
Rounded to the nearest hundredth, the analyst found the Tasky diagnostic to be 0.94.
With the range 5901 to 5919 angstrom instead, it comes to 0.88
